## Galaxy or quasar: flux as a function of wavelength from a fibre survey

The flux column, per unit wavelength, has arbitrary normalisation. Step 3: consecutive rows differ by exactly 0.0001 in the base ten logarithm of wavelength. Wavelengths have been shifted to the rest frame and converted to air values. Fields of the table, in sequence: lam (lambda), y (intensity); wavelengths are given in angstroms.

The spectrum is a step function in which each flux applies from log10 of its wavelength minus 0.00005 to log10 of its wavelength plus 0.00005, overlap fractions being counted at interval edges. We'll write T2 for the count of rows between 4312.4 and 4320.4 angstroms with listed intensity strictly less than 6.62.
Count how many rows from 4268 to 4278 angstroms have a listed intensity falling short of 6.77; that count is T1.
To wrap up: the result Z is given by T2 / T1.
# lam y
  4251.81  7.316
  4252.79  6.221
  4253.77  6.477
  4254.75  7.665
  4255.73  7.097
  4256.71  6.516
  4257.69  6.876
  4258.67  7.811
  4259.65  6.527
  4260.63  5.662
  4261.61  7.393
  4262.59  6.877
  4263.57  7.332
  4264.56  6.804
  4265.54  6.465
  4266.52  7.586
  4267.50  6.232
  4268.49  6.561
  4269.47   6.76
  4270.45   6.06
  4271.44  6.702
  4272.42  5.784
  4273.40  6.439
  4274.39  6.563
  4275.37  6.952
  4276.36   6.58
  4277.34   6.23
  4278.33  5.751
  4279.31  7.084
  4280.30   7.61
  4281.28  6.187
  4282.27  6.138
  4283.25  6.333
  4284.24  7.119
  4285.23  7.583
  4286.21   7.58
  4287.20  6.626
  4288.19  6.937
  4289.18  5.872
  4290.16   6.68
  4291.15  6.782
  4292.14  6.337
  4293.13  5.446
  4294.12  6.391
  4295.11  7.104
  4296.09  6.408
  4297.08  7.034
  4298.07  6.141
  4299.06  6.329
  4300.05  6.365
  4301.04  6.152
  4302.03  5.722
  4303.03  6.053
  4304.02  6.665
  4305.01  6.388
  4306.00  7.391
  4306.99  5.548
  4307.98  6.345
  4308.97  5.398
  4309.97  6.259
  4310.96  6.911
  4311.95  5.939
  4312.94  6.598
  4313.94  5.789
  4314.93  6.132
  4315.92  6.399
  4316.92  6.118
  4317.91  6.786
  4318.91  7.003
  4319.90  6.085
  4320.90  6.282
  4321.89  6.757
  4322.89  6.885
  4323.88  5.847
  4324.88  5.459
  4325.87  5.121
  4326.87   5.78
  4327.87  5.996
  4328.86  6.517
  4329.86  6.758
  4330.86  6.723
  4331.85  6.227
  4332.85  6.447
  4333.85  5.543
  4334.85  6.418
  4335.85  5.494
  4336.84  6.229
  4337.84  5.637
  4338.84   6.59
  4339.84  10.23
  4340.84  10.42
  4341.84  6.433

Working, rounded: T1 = 9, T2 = 6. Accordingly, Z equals 0.7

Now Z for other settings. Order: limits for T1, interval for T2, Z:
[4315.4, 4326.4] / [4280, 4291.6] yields 0.5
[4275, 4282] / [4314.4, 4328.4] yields 2.5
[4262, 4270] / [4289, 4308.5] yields 3.5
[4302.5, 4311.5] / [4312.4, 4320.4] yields 0.9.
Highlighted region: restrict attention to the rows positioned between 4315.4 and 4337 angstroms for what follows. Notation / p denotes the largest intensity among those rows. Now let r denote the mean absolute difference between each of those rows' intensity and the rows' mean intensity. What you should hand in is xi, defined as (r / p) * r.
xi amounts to 0.0244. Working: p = 7.003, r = 0.41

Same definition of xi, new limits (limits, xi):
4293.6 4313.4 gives 0.0184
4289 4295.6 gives 0.0246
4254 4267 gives 0.0284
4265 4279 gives 0.0151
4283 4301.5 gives 0.0249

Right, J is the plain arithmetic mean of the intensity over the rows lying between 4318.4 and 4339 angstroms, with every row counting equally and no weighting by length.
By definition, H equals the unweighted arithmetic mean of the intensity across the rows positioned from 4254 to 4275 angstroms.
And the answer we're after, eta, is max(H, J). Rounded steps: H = 6.75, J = 6.18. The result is 6.75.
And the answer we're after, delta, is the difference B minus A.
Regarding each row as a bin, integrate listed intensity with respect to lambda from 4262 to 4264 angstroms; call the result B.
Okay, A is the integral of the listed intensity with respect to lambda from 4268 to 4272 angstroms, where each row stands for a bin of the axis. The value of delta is -12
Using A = 26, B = 14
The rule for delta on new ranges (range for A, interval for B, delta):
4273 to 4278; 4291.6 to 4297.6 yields 6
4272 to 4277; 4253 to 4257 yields -5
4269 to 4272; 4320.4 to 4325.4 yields 12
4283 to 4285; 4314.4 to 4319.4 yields 19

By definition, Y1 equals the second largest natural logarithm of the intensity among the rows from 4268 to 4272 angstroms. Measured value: 1.90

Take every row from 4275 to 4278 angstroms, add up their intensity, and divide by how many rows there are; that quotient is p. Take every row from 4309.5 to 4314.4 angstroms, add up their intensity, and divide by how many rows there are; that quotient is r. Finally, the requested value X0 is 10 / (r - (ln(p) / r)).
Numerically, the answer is 1.67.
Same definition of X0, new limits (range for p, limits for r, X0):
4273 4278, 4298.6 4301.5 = 1.67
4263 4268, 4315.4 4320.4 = 1.62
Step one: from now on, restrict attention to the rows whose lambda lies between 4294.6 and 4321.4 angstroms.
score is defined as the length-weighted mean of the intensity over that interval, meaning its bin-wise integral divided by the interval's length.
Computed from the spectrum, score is 6.35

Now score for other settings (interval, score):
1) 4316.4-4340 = 6.32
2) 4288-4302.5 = 6.37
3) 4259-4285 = 6.62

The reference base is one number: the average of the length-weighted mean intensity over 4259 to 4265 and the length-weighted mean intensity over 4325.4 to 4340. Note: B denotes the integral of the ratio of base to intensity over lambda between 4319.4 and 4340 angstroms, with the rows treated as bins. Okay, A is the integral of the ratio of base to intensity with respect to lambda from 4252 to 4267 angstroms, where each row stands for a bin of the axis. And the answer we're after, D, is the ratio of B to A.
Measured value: 1.5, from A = 14.3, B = 22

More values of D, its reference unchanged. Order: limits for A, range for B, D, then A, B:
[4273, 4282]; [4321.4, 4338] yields 2.0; 9.0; 18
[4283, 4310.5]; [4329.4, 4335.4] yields 0.2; 28.0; 6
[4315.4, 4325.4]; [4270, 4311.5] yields 4.1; 10.4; 42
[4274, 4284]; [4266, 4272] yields 0.6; 10.0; 6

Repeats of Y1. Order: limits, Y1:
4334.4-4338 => 1.83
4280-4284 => 1.85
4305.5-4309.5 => 1.85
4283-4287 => 2.03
